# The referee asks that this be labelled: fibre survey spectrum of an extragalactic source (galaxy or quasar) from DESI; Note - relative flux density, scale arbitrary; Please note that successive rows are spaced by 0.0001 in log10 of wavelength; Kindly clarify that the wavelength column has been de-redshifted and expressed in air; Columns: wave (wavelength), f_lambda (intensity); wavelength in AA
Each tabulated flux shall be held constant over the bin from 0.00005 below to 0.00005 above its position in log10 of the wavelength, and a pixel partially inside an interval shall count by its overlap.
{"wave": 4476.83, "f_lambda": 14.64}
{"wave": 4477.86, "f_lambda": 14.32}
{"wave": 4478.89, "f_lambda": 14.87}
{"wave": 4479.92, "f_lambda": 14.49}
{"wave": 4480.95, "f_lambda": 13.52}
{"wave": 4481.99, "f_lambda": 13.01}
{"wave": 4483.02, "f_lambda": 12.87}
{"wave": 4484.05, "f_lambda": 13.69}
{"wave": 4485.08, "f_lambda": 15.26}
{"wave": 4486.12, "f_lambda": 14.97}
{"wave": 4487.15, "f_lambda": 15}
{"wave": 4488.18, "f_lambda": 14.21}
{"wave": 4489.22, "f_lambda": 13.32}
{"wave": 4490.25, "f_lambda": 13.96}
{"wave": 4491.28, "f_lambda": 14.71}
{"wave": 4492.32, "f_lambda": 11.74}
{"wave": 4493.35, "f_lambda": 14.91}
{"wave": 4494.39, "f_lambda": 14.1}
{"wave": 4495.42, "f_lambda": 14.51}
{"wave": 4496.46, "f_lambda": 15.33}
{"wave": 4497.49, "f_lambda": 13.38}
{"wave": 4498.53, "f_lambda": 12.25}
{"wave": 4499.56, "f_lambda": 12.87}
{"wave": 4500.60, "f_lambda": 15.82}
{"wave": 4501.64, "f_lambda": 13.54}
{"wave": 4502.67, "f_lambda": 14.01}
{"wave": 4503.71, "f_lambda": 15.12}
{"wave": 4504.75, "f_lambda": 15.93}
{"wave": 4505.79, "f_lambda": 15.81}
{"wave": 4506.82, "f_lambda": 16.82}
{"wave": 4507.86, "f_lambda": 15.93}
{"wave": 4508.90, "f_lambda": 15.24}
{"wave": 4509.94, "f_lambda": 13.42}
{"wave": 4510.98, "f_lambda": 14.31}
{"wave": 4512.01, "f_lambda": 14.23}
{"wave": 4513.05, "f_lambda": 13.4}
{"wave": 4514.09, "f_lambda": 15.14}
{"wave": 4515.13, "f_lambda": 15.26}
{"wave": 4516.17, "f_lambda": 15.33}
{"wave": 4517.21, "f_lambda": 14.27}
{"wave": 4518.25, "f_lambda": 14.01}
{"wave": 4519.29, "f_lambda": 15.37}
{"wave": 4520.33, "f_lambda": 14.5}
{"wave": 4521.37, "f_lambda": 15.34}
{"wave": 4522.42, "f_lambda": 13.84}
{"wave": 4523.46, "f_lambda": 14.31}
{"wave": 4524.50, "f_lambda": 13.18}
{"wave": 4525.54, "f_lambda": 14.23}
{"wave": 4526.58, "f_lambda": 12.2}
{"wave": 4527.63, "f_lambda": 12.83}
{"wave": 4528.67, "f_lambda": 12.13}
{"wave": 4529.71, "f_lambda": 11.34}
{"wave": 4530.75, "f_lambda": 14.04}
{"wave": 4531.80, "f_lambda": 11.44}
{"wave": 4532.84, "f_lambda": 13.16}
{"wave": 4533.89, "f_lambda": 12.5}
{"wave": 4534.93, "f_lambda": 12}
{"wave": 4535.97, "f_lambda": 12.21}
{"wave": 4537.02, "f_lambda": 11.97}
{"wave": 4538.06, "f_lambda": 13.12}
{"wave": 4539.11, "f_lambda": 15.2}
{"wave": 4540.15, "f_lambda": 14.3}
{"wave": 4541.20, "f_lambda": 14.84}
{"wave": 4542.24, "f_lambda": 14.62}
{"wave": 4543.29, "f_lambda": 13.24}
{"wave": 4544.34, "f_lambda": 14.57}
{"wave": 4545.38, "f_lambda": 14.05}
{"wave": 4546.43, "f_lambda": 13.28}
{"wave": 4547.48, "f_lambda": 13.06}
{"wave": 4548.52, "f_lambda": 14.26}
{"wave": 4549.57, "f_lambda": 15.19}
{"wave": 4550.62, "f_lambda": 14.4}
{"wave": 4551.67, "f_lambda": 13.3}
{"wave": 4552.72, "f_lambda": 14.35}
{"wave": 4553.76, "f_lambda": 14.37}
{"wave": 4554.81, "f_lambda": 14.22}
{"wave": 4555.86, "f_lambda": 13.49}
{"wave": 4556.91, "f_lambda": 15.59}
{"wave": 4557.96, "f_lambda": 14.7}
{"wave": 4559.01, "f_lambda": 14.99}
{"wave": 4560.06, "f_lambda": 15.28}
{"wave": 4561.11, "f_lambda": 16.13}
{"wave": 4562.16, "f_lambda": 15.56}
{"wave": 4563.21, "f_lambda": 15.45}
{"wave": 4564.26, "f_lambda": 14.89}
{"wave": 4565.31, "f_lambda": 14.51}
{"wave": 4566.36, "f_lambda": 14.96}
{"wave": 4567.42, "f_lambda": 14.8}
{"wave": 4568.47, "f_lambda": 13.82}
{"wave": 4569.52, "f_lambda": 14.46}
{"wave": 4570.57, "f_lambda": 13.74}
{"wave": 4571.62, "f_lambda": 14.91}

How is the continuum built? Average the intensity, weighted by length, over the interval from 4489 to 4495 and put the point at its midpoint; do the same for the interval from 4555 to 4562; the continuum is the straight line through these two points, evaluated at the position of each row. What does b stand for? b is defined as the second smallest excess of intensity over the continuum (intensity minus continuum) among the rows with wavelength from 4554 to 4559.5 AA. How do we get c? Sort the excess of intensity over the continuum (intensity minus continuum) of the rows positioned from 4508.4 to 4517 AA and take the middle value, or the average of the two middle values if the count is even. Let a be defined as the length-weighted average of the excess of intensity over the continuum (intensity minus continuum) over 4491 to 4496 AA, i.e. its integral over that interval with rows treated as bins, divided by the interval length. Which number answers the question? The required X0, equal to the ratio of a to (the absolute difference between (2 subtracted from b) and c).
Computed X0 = 0.03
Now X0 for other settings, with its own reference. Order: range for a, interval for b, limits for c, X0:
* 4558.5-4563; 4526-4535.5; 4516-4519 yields 0.09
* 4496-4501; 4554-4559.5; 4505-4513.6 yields -0.03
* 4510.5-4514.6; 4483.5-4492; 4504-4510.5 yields 0.02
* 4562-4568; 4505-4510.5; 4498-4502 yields -1.29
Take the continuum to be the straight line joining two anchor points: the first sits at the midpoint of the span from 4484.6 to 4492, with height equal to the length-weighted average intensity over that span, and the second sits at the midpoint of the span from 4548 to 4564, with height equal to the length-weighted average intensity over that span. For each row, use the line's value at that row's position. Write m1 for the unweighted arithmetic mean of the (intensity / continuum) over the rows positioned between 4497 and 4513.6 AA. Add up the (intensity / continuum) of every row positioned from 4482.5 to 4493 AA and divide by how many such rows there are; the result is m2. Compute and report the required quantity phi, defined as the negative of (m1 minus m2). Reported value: -0.03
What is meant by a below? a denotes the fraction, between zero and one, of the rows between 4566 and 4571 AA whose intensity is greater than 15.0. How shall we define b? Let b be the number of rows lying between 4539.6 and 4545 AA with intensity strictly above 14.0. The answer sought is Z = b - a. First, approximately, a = 0.0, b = 4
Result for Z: 4.0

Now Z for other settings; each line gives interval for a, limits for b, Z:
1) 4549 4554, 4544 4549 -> 2.8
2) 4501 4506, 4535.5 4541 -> 1.4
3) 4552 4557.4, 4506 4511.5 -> 3.8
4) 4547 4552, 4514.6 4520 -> 4.8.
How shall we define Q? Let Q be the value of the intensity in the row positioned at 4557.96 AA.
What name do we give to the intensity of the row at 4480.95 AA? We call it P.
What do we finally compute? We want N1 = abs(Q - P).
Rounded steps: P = 13.52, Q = 14.7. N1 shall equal 1.2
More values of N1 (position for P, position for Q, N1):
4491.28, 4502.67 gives 0.7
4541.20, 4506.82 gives 2.0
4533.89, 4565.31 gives 2.0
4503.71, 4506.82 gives 1.7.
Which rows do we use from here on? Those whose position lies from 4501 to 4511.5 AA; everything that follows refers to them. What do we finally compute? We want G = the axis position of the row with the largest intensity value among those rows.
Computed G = 4506.82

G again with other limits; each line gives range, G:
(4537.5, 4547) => 4539.11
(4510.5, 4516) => 4515.13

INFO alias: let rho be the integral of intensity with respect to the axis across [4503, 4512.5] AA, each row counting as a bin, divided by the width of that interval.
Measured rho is 15.2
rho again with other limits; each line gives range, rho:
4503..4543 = 14.0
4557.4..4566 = 15.2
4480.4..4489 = 14.0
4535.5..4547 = 13.8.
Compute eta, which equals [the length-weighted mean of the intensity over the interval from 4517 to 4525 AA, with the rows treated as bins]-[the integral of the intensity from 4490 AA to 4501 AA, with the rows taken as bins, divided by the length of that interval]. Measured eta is 0.4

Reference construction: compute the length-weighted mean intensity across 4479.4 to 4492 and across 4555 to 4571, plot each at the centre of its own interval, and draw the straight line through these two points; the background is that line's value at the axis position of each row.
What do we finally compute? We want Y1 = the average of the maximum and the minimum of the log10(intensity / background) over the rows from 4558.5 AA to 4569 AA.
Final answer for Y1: 0.003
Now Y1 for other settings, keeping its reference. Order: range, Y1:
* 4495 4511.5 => 0.004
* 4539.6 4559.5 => -0.013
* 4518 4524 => 0.006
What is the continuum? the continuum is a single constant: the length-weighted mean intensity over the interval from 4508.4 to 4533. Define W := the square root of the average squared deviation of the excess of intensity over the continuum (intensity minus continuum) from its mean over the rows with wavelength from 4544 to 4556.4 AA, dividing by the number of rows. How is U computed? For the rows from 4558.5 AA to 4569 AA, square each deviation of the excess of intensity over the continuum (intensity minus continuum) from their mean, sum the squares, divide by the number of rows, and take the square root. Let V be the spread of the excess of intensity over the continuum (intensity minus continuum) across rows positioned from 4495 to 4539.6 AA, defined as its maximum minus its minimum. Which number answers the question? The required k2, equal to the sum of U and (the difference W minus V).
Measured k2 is -4.3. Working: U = 0.60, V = 5.5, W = 0.61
